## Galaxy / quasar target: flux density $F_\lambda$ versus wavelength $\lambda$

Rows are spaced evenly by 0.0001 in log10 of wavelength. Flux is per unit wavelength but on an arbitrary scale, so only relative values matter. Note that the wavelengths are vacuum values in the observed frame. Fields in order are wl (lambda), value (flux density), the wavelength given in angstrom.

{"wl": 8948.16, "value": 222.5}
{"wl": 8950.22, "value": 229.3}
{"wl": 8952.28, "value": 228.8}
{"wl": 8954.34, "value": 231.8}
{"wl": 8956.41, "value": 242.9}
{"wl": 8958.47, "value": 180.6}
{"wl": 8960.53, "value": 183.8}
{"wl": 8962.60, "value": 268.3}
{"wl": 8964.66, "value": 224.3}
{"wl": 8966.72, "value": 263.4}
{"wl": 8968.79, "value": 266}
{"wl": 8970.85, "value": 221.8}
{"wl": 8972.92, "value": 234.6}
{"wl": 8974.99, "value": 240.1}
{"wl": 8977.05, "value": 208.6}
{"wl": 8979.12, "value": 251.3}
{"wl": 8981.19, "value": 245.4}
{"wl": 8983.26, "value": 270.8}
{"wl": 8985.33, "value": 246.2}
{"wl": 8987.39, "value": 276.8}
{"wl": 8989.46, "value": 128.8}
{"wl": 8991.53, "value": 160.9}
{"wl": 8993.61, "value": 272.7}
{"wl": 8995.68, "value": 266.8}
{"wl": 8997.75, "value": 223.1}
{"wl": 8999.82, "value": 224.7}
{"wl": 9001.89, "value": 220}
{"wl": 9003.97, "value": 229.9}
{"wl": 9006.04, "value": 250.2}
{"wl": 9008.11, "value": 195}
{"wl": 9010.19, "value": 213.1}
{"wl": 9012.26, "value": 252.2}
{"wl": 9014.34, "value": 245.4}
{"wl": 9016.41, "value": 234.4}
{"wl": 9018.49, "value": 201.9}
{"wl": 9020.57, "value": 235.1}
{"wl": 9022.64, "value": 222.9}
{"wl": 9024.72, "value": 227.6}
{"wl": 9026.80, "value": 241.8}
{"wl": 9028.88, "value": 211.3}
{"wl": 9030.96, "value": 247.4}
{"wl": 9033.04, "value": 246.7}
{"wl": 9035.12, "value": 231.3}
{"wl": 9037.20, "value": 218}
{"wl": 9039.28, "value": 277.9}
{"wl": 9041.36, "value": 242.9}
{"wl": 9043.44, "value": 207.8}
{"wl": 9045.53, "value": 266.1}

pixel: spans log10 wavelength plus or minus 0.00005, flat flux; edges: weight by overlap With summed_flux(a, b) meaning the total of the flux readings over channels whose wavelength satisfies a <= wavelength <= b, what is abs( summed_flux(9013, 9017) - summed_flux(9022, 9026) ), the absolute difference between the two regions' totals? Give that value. 29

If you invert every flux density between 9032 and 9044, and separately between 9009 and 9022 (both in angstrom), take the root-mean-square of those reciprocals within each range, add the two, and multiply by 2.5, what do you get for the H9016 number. 0.0216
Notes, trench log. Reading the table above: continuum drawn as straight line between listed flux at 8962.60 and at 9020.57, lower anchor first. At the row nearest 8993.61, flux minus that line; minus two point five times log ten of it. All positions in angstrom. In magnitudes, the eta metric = -3.4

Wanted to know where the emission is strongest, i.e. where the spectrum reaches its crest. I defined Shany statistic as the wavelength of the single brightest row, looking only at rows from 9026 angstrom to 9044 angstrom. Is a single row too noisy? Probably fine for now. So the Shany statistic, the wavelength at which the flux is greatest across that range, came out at 9039.28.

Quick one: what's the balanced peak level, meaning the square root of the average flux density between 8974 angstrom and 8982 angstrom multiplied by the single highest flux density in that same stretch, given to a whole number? 244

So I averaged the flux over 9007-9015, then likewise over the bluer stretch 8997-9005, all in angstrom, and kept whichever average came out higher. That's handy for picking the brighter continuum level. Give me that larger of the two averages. 226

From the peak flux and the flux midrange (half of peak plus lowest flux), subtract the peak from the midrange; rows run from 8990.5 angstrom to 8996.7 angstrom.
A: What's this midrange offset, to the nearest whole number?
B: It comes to -56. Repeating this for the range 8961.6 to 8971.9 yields -23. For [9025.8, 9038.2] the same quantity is -18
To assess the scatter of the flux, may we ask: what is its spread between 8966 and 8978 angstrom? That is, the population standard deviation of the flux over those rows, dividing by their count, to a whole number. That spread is 21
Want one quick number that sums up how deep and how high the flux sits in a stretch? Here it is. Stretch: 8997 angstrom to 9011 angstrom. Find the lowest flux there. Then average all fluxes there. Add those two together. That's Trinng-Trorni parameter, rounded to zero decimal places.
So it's 417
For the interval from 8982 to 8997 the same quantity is 361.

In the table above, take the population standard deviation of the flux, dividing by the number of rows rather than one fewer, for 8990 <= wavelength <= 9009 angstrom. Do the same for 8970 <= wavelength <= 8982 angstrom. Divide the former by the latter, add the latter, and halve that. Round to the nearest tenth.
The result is 8.4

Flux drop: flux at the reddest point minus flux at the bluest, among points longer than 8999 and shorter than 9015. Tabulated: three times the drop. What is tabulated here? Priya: 62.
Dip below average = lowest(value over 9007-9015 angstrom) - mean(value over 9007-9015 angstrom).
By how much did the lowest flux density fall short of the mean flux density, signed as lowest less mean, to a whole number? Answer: -31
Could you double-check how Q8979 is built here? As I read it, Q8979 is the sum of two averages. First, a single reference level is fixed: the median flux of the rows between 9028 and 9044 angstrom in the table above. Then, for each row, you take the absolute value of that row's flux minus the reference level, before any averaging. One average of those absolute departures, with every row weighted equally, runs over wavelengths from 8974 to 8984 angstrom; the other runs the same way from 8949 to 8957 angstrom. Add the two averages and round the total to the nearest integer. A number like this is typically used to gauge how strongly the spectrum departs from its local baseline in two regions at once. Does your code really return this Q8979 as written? 24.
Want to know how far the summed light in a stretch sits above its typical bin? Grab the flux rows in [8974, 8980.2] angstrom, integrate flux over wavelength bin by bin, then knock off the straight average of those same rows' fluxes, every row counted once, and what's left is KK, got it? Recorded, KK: 1214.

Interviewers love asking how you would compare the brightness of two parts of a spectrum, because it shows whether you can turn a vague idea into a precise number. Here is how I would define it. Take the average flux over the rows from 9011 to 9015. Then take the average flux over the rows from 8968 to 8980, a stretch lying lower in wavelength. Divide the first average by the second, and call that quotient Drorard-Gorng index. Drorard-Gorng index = 1.05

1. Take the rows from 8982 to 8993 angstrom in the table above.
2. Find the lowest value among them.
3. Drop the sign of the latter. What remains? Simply 129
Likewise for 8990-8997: 161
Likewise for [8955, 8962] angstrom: 181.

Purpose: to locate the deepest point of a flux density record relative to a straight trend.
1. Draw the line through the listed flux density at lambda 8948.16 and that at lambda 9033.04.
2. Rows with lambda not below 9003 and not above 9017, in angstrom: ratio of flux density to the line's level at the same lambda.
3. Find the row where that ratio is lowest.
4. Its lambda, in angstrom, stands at 9008.11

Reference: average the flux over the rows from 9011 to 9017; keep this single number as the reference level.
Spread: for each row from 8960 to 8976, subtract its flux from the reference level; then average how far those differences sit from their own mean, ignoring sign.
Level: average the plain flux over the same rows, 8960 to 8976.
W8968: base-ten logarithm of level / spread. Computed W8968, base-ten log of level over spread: 1.04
